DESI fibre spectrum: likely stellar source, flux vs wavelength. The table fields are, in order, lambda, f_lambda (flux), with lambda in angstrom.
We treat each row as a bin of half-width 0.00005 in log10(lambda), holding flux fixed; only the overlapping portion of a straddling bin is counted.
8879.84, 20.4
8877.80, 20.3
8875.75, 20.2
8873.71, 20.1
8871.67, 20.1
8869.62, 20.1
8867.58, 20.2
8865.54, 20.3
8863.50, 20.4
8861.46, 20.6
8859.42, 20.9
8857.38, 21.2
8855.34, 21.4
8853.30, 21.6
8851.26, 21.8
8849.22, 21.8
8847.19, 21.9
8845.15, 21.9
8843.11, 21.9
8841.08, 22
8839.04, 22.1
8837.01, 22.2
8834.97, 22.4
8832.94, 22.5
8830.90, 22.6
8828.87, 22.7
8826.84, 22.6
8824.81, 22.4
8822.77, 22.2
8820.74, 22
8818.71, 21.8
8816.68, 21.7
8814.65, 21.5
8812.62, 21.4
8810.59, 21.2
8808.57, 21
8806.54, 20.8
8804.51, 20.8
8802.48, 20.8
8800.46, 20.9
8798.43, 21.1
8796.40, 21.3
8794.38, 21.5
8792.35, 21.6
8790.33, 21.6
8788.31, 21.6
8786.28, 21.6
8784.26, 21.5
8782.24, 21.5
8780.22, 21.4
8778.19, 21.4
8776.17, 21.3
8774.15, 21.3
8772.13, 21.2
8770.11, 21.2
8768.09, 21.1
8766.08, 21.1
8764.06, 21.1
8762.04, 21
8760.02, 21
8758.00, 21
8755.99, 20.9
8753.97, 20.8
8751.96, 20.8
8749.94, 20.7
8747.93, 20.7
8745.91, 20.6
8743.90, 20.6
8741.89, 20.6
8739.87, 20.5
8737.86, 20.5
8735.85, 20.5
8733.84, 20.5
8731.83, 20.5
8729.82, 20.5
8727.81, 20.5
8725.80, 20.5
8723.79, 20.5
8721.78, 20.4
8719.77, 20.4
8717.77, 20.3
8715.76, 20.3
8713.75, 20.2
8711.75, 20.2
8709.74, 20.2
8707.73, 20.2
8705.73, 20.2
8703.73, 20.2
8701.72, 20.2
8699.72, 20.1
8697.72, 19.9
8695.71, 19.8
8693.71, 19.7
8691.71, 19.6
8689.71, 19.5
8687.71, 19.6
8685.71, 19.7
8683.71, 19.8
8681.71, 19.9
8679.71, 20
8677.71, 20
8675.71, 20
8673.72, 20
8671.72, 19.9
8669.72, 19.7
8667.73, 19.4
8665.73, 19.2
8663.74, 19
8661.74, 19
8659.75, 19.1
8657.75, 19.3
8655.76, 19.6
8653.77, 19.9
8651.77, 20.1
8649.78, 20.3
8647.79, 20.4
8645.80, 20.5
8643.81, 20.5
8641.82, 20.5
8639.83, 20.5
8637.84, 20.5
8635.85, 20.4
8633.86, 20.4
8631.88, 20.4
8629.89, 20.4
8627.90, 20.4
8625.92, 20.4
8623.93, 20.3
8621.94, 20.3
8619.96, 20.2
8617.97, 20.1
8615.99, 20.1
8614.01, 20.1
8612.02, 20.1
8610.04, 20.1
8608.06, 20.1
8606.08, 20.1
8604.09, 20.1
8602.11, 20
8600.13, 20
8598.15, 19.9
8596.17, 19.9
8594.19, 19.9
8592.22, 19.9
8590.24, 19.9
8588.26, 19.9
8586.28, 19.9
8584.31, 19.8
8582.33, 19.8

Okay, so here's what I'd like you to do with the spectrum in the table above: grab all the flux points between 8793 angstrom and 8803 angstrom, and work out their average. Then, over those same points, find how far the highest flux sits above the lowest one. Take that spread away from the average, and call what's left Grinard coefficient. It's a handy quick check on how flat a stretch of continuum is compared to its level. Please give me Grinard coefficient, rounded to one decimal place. 20.4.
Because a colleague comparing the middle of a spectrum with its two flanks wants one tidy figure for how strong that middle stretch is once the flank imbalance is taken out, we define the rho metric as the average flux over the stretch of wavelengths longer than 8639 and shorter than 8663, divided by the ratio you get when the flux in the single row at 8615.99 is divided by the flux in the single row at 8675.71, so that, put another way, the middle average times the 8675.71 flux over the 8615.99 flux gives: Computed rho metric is 19.9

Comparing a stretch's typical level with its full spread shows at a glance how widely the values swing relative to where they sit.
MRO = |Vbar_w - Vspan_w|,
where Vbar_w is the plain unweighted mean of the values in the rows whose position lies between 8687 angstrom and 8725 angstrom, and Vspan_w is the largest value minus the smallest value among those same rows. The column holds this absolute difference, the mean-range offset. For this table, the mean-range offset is 19.1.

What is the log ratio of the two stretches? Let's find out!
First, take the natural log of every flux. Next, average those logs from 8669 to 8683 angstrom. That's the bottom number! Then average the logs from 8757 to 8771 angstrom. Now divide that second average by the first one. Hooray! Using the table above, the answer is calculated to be 1.02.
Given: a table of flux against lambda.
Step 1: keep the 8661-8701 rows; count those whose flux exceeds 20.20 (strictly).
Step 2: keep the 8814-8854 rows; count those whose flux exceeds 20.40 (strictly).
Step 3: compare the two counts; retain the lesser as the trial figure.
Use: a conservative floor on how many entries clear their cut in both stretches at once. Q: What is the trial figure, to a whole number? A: 0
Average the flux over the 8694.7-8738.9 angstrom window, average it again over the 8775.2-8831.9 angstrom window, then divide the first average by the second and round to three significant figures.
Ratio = 0.941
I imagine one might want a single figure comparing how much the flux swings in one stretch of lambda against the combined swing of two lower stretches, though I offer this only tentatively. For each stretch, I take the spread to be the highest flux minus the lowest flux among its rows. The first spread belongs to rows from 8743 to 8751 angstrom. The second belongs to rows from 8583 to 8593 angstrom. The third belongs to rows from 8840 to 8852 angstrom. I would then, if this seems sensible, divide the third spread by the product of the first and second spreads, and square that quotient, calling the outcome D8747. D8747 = 400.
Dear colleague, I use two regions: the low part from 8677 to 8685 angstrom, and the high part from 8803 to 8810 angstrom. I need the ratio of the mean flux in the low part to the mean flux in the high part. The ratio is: 0.95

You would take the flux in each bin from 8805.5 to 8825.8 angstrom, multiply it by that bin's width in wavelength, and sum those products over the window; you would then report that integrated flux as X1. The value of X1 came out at 438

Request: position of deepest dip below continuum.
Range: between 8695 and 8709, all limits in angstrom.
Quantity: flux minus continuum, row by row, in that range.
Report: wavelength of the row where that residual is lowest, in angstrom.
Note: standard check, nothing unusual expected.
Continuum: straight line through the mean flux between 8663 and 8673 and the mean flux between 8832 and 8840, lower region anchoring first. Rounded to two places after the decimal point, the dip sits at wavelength 8695.71 angstrom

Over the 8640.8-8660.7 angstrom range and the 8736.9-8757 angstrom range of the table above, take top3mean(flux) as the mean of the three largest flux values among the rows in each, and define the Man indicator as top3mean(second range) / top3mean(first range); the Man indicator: 1.02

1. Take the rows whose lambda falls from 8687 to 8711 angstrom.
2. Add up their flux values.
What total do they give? 239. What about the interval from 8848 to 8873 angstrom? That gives 250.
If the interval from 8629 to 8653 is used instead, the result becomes 245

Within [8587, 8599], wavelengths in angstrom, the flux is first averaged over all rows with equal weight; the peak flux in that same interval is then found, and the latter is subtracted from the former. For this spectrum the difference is 0.00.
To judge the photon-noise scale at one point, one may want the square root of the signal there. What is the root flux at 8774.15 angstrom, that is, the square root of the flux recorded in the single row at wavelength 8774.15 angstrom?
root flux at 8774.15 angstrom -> 4.62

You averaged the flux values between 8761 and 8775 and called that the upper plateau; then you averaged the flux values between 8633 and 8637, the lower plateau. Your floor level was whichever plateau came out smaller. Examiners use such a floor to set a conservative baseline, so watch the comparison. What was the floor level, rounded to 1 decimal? 20.4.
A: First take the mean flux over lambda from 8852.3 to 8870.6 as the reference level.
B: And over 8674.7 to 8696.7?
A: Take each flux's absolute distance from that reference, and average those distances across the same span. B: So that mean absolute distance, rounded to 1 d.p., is 1.0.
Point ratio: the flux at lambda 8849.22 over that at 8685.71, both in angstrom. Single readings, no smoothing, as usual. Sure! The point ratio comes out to 1.11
